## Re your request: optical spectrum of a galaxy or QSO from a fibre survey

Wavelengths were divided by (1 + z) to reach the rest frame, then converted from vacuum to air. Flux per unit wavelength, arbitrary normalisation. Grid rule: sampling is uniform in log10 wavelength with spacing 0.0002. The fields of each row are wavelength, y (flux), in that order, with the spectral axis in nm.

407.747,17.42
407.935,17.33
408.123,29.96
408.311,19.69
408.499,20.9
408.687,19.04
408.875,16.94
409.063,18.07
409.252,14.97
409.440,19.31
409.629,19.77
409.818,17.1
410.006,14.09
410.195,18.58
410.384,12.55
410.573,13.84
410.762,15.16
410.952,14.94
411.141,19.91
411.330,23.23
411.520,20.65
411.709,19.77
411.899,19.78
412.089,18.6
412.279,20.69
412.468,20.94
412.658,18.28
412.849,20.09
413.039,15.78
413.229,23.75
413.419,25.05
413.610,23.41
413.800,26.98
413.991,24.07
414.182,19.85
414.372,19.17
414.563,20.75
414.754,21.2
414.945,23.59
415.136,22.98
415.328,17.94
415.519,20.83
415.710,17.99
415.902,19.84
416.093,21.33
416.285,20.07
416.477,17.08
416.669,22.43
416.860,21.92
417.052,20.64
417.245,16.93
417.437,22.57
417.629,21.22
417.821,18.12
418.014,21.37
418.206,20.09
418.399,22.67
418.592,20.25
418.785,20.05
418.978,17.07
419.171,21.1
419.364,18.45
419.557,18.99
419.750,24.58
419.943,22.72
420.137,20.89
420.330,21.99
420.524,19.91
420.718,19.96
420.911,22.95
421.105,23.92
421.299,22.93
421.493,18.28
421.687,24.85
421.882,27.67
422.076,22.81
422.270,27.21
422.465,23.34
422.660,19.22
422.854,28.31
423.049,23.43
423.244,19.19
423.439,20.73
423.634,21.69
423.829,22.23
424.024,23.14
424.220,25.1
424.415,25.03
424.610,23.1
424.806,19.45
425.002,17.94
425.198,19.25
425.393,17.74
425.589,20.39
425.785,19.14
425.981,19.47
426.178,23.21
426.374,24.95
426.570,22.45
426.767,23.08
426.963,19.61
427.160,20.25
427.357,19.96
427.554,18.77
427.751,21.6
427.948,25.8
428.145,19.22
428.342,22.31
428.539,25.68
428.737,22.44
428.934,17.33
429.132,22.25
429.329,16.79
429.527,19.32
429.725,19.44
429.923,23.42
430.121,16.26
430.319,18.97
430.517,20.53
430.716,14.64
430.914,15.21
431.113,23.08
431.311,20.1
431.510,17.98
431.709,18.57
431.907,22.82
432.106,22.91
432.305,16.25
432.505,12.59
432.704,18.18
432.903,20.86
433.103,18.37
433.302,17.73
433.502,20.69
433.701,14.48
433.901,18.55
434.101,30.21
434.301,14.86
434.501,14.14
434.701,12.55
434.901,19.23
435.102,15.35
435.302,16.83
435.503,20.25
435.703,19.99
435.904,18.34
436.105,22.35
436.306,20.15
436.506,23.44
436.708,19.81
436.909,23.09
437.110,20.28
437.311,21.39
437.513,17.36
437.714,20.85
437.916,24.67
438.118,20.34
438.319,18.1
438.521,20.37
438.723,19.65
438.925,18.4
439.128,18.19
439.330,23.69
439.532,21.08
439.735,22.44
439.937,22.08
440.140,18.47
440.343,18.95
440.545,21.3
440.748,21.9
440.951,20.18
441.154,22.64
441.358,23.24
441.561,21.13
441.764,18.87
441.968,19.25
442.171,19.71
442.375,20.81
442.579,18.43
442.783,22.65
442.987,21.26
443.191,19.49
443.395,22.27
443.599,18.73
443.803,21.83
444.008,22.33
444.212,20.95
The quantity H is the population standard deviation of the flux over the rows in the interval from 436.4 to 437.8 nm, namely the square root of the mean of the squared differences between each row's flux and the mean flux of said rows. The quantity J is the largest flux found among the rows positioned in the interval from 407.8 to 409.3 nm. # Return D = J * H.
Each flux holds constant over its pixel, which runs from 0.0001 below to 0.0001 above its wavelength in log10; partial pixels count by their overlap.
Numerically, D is 57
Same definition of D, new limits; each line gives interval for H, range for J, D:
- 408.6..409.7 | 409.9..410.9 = 31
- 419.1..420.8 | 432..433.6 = 42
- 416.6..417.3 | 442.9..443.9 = 48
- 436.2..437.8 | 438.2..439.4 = 43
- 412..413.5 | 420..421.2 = 67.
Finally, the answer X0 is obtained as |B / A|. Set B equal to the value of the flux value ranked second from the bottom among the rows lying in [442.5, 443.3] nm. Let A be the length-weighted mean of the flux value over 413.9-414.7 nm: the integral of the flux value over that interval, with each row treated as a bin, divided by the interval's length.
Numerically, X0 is 0.93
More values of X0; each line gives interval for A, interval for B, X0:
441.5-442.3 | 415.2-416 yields 0.91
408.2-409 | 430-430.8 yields 0.84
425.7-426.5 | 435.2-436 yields 0.84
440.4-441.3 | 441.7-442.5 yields 0.90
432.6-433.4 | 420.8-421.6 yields 1.22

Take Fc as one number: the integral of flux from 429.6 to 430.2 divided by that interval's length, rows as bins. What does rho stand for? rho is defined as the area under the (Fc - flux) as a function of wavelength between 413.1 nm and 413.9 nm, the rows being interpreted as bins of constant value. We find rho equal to -3.7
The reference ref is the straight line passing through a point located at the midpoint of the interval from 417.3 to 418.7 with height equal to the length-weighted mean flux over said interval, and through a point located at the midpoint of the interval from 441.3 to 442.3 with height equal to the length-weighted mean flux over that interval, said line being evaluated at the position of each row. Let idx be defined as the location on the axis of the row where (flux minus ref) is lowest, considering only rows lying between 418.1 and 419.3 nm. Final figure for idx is 418.978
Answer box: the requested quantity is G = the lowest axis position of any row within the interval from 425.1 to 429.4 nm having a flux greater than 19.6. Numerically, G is 425.589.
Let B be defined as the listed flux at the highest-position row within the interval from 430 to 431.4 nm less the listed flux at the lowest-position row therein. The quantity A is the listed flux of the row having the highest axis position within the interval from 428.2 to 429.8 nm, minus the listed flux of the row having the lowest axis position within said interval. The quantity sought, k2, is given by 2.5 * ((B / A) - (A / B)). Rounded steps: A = -2.9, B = 4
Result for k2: -1.5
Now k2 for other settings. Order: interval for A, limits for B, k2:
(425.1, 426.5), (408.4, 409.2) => 3.8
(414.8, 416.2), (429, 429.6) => 1.3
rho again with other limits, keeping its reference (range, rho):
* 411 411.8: -0.6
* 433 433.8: 1.6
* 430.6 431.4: 1.2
